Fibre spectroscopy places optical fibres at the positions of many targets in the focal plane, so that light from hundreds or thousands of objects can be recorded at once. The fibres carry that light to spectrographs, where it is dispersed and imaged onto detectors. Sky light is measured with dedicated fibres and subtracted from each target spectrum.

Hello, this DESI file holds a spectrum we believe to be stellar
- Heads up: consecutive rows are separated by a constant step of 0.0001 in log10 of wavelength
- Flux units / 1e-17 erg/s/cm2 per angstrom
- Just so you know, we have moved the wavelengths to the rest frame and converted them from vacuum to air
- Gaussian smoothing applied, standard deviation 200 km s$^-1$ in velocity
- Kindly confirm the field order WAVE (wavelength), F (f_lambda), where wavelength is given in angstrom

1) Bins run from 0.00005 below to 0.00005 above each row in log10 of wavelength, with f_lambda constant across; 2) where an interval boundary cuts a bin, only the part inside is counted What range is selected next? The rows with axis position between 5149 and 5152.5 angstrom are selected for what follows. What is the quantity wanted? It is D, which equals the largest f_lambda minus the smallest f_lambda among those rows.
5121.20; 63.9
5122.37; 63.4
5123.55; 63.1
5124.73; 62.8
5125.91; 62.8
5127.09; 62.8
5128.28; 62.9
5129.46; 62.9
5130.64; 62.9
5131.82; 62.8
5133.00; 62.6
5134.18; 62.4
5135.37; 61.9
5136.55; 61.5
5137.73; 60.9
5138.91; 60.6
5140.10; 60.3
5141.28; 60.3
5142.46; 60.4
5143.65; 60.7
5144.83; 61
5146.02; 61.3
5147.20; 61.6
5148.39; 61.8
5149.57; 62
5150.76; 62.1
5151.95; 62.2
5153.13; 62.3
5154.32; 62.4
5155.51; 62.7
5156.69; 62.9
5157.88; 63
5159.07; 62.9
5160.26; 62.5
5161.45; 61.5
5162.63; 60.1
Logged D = 0.2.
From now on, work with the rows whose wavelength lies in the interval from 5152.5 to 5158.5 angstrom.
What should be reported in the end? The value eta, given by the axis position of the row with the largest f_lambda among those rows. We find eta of 5157.88 angstrom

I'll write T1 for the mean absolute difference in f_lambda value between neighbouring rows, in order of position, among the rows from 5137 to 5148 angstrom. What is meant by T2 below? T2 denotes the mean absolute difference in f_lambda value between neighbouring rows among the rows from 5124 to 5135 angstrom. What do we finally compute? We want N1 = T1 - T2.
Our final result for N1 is 0.16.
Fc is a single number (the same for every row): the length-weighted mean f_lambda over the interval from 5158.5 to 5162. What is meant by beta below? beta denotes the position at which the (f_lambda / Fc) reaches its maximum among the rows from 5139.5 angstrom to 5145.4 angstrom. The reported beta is 5144.83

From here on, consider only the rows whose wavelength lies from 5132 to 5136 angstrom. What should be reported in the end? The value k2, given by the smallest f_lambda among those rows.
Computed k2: 61.9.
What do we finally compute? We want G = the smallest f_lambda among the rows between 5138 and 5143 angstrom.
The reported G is 60.3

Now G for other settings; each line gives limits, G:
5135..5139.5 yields 60.6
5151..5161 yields 62.2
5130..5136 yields 61.9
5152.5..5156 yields 62.3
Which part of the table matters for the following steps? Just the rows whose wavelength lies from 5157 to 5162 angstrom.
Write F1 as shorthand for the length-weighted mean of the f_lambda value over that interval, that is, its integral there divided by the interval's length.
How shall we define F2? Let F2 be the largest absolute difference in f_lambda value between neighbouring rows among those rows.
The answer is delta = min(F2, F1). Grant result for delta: 1.0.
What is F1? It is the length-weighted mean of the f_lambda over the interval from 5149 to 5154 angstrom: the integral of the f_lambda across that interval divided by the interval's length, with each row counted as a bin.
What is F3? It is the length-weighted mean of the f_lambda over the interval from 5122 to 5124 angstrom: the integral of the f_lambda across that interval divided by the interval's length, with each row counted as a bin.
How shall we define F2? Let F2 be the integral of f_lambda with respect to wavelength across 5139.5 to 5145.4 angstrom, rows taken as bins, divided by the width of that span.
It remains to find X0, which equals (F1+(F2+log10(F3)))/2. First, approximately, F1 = 62.1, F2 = 60.5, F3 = 63.2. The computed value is 62.2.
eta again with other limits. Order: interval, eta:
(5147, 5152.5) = 5151.95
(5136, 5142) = 5136.55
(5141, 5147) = 5146.02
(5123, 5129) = 5123.55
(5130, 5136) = 5130.64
